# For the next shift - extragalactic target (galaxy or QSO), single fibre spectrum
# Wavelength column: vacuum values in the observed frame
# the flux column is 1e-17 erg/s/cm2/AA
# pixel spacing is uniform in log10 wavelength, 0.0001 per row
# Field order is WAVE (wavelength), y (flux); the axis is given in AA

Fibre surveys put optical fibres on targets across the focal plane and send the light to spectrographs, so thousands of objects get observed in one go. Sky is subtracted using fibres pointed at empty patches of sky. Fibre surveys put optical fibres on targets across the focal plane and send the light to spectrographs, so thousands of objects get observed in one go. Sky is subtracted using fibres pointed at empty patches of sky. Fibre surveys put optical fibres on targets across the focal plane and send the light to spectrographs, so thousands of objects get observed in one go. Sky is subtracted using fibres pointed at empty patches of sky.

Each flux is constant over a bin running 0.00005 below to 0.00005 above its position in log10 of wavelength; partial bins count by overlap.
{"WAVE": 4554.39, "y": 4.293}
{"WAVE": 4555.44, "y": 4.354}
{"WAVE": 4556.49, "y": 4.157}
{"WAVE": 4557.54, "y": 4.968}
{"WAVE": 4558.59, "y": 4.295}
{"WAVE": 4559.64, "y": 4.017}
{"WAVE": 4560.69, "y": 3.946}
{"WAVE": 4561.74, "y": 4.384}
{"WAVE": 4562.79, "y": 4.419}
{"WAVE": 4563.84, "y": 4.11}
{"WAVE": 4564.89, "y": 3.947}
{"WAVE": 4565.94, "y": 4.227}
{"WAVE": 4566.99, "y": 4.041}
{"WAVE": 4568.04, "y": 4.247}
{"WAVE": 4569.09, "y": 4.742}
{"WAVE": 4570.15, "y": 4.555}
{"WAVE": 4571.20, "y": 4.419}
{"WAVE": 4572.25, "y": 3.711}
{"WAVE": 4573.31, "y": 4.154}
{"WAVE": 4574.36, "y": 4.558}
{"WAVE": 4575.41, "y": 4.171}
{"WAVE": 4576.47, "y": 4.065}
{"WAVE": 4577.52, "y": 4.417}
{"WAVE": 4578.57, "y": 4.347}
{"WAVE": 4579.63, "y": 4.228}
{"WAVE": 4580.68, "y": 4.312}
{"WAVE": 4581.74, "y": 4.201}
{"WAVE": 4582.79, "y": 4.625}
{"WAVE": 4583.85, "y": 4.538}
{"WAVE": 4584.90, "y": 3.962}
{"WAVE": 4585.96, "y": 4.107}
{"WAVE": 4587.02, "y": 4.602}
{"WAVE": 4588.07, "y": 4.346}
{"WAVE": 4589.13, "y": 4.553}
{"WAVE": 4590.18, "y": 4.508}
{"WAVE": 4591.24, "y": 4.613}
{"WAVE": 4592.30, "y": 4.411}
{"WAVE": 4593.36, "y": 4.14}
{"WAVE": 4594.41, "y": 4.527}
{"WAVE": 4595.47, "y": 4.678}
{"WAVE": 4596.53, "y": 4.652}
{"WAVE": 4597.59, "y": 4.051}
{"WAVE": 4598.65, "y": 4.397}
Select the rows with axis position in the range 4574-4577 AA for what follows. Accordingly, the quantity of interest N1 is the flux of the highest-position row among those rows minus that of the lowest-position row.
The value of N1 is -0.5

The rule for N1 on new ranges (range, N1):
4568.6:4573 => -1.0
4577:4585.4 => -0.5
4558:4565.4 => -0.3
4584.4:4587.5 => 0.6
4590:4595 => 0.0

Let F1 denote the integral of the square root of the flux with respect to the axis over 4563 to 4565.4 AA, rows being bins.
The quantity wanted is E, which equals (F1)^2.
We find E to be 23.5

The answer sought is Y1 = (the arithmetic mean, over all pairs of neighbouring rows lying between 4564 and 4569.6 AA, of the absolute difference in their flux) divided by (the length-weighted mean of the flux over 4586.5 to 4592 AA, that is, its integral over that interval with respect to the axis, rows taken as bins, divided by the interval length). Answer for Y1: 0.06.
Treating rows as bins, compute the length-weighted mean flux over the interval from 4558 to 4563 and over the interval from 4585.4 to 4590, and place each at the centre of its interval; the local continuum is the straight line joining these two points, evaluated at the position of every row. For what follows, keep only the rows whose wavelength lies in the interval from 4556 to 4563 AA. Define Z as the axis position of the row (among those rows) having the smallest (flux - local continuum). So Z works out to 4560.69 AA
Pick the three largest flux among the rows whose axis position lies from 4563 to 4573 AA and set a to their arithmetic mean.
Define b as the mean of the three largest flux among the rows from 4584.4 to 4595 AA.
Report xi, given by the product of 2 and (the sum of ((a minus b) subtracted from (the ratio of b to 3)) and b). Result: 12.3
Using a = 4.57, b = 4.59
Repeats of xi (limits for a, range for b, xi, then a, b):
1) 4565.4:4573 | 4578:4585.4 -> 11.9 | 4.57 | 4.50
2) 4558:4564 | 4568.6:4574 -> 12.6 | 4.37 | 4.57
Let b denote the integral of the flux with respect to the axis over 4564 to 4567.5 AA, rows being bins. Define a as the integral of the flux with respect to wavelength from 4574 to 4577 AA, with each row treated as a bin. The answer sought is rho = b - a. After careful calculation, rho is 1.5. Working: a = 12.8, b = 14.3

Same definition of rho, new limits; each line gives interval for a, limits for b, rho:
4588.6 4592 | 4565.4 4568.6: -2.1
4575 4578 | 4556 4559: 0.8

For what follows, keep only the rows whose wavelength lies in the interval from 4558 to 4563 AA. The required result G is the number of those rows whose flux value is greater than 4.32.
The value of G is 2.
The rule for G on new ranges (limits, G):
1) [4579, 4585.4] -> 2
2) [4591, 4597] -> 5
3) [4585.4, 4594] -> 6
